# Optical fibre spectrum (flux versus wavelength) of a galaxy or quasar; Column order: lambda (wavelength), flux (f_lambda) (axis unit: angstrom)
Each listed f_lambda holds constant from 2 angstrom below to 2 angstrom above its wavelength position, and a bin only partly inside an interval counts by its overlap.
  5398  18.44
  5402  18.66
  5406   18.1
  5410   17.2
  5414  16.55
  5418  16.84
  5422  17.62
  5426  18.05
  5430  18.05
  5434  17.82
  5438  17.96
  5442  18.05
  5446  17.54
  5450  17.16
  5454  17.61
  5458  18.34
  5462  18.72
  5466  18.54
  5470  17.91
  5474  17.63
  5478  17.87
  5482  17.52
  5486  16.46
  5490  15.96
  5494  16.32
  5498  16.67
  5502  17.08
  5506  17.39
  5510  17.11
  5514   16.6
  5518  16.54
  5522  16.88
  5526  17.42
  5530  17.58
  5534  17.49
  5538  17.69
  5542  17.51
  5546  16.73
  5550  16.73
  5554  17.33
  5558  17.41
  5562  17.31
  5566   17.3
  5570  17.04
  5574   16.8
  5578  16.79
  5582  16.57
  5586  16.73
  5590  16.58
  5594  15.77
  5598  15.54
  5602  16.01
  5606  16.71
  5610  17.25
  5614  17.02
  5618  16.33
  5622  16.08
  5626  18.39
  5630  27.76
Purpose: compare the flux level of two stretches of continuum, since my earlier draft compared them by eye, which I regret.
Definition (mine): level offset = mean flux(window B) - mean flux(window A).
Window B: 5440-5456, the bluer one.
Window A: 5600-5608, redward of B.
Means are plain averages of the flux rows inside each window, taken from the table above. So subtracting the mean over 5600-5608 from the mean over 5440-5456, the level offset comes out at 1.2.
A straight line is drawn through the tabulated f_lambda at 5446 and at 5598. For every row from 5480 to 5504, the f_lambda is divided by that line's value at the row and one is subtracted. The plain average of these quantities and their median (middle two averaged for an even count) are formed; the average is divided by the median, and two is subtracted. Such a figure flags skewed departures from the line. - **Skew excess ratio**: -1.278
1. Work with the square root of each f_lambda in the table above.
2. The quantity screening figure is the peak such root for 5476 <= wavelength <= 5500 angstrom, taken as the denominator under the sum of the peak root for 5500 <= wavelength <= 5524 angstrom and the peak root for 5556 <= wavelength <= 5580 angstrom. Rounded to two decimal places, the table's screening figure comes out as 1.97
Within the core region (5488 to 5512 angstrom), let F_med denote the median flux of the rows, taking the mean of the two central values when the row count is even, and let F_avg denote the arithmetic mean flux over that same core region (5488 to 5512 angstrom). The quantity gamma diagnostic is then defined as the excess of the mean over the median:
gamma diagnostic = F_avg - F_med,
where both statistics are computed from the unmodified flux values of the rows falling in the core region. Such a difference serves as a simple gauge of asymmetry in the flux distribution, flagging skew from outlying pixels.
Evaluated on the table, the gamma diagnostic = -0.12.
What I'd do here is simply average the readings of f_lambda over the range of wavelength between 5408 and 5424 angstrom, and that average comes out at 17.1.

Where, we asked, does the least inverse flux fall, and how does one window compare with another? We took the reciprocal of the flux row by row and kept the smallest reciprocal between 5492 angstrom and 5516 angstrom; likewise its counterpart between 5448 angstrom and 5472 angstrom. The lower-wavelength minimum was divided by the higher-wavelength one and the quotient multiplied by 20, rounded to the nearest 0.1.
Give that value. 18.6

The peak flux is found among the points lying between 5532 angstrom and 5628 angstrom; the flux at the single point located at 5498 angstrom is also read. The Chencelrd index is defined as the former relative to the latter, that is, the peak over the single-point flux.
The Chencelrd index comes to 1.10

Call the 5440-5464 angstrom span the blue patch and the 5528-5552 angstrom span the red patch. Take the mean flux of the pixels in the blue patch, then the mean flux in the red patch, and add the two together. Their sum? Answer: 35.2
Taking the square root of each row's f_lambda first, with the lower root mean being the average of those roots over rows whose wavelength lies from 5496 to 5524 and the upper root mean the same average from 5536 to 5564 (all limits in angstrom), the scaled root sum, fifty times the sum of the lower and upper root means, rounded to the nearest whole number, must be 413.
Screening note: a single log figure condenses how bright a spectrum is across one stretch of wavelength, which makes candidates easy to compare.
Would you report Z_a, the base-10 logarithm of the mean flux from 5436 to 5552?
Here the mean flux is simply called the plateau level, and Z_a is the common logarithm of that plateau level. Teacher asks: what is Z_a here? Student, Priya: 1.24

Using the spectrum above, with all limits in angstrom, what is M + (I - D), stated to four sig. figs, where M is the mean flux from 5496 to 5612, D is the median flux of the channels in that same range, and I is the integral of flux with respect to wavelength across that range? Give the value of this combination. 1962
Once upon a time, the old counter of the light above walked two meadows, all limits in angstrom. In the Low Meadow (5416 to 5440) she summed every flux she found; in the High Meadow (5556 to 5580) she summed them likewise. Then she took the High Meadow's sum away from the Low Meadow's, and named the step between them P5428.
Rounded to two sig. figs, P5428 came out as 3.7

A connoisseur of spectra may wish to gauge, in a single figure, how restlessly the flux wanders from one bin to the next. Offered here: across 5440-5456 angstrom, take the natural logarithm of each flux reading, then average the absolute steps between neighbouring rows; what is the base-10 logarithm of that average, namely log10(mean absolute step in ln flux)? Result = -1.59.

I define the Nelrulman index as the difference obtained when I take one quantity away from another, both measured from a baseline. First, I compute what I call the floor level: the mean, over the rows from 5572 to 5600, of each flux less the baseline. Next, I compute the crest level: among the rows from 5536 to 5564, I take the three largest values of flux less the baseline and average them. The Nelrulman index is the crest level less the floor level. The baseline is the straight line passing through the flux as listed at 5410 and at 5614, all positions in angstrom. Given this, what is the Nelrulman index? 1.10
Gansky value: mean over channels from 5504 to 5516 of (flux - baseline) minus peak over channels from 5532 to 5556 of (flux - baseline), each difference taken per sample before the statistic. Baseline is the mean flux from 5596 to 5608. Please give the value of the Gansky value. -0.7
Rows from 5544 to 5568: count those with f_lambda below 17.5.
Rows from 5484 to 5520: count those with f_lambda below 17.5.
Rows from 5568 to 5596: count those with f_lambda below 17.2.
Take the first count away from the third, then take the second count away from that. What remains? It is -8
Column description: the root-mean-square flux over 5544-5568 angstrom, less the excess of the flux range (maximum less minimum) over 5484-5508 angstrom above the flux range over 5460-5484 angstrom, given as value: 16.9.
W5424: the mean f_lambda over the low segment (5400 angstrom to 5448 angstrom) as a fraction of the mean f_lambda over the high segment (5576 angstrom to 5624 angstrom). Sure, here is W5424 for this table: 1.08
